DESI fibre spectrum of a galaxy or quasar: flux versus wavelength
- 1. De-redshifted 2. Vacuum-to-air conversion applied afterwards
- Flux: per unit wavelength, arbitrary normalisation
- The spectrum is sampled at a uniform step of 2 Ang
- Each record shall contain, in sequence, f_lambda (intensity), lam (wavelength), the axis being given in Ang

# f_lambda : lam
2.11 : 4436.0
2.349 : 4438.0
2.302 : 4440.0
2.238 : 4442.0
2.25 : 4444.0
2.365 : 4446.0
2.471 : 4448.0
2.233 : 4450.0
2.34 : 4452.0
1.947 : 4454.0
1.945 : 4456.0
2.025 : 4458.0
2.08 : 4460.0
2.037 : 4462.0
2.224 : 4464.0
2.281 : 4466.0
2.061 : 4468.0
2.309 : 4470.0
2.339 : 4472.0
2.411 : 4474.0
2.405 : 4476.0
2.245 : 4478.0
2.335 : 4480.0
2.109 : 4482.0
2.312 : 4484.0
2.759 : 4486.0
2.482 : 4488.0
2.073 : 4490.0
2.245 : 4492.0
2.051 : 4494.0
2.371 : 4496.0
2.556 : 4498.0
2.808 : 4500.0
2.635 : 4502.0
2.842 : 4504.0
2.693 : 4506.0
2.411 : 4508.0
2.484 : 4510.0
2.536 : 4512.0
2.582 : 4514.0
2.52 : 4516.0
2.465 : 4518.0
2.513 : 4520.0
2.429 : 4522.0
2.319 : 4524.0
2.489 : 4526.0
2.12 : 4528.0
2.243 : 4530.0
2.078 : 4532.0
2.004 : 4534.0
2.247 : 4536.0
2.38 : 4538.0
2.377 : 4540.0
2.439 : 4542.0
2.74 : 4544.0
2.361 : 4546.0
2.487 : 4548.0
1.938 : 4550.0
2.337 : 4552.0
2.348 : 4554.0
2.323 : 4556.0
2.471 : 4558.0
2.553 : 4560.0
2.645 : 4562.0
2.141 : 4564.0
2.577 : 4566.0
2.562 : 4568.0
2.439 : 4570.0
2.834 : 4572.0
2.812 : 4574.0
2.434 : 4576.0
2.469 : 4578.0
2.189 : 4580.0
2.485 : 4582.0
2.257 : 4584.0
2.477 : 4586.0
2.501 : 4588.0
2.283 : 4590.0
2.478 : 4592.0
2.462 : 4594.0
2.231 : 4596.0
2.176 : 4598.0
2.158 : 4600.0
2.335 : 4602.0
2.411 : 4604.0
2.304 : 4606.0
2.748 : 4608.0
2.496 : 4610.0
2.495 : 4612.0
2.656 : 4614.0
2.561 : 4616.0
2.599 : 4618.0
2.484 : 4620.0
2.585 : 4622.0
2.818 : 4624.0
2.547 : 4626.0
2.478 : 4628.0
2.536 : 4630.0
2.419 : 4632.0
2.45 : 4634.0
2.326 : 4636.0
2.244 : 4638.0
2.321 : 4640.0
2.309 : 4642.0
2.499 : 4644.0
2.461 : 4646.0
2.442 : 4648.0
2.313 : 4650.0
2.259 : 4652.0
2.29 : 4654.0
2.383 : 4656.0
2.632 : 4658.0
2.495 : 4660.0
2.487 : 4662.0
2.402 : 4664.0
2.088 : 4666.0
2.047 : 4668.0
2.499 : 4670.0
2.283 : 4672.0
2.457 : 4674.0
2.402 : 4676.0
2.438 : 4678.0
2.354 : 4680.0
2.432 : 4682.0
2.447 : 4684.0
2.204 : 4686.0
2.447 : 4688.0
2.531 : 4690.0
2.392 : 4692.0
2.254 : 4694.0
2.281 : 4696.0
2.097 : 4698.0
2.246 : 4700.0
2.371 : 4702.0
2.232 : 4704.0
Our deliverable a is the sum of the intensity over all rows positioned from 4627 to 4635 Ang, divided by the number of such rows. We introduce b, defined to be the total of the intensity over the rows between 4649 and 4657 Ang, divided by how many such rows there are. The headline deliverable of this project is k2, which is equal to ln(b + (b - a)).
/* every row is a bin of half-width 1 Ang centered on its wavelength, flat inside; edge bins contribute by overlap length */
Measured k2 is 0.77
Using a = 2.47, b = 2.31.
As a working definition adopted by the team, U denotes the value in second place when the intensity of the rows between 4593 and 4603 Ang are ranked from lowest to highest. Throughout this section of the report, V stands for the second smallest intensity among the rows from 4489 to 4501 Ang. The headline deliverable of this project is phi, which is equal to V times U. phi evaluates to 4.51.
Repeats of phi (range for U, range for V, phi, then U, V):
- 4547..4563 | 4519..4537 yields 4.83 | 2.323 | 2.078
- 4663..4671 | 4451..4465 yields 4.07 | 2.088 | 1.947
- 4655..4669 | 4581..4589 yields 5.17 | 2.088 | 2.477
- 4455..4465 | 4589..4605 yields 4.41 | 2.025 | 2.176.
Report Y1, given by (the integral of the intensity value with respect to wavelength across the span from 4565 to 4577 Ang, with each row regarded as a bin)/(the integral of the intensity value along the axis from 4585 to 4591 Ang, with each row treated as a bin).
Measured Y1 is 2.2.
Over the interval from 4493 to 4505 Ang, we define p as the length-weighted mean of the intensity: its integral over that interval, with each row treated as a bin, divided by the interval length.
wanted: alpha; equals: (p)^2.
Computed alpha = 6.5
